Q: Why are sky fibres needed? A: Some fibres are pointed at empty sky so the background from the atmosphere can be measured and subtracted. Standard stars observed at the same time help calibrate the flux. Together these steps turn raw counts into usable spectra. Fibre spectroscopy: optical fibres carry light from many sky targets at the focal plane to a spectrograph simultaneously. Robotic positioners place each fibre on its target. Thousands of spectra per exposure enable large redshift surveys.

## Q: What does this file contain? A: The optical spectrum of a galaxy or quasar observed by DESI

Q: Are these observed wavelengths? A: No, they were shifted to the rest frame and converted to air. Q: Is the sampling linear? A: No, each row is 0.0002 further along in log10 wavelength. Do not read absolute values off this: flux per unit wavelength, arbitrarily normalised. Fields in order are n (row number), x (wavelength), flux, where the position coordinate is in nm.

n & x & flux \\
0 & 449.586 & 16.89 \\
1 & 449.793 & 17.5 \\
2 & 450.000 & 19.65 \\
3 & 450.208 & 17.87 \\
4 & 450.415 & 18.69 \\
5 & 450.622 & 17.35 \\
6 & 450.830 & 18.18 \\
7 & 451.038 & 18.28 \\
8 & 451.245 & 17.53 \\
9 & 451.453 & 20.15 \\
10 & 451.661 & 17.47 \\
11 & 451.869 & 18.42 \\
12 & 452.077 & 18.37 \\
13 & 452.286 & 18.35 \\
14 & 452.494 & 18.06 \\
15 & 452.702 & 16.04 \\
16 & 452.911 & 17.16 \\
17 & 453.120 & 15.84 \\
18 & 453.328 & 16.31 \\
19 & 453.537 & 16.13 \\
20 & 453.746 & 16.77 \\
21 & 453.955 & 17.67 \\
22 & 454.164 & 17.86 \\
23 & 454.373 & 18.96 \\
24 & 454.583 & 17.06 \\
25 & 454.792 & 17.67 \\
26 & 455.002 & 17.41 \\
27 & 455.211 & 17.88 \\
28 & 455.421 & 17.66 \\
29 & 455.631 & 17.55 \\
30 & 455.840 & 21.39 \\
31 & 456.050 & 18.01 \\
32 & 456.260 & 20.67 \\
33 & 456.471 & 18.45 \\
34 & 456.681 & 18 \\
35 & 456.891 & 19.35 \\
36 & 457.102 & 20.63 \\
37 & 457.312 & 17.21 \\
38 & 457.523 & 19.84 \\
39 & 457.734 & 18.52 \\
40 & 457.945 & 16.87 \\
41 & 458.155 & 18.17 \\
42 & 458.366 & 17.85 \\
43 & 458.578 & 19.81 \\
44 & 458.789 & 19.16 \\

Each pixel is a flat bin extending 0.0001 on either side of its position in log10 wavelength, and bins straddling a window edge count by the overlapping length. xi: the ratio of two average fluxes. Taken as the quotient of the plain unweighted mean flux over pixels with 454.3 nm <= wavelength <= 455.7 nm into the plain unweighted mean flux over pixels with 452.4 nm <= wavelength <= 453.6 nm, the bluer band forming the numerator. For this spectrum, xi 0.94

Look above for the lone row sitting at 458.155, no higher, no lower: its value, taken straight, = 18.17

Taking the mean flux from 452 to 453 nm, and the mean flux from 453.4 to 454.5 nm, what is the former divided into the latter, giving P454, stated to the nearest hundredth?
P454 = 0.99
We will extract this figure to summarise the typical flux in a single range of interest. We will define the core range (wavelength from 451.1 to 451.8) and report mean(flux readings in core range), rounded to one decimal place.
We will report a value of 18.4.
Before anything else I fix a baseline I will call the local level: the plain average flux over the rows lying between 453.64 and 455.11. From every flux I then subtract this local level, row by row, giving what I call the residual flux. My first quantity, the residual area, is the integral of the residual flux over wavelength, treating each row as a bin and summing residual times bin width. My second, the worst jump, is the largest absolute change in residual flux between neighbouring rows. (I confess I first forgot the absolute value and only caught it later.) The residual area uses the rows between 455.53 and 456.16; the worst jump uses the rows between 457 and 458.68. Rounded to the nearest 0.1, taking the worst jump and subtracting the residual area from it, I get 2.6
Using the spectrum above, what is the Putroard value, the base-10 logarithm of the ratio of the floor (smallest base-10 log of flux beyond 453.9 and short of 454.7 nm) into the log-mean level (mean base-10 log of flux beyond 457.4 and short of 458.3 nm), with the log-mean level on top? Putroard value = 0.011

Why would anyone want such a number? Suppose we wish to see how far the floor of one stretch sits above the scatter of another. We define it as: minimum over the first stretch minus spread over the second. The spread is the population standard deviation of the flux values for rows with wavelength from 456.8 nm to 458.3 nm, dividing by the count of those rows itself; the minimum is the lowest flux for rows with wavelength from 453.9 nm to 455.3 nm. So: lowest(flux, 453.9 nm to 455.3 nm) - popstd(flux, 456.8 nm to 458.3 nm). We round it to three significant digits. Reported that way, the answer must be 15.8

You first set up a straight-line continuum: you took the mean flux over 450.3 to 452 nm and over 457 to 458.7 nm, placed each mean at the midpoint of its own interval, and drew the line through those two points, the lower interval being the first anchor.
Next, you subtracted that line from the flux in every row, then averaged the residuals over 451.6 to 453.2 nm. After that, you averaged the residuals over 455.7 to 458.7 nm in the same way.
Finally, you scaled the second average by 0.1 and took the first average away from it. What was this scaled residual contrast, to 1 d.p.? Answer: 0.9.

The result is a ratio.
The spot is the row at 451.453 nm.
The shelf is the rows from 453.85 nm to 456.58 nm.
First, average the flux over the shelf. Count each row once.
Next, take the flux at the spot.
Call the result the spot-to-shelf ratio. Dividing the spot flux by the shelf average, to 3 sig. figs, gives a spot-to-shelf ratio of 1.10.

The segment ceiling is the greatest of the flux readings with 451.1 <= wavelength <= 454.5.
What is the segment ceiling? 20.15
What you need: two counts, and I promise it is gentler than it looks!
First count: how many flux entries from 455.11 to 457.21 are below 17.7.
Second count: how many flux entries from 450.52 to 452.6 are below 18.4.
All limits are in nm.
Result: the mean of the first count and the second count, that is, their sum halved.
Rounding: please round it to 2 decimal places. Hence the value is 5.00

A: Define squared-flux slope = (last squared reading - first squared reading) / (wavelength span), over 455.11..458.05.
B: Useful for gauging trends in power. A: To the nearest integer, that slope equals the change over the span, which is -13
